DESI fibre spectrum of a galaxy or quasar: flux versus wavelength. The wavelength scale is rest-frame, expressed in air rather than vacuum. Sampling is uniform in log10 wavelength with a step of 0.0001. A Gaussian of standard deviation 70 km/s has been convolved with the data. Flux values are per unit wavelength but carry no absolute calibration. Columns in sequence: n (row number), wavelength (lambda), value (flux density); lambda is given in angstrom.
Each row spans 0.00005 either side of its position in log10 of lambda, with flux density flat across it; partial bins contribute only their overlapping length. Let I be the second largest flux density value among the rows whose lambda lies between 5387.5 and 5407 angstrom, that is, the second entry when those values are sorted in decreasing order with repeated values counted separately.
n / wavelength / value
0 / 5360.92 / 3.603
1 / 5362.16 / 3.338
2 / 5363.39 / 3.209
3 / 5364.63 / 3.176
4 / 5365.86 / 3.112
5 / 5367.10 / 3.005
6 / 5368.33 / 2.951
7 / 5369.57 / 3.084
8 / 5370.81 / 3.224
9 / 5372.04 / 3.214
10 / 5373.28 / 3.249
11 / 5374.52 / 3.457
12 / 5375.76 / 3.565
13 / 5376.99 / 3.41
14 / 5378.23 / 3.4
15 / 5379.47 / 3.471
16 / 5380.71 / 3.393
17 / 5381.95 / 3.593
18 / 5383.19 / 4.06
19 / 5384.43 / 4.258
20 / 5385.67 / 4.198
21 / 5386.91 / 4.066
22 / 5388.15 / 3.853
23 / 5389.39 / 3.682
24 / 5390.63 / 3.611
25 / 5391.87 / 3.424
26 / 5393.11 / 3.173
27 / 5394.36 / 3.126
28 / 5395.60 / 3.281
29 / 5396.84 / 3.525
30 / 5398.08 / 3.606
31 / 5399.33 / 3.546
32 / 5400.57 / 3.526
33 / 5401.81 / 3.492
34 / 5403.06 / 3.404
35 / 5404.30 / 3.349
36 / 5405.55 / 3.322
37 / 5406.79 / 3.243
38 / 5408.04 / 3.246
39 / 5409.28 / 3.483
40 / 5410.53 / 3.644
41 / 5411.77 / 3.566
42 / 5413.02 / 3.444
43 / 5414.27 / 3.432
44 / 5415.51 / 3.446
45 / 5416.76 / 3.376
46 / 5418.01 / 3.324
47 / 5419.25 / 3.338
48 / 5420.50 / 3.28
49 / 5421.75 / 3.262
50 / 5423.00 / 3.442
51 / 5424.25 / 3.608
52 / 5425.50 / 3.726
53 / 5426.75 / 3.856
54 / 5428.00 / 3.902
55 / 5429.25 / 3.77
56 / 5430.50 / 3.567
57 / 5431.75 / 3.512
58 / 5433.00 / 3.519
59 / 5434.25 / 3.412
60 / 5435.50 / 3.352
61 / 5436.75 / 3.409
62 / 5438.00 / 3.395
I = 3.682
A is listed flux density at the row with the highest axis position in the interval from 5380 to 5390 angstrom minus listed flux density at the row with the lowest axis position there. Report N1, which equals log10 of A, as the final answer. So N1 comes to -0.54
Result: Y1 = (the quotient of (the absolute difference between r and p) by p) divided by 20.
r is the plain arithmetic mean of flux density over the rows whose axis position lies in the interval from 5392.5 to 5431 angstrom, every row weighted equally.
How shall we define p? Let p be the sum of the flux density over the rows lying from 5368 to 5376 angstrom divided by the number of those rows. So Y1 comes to 0.0033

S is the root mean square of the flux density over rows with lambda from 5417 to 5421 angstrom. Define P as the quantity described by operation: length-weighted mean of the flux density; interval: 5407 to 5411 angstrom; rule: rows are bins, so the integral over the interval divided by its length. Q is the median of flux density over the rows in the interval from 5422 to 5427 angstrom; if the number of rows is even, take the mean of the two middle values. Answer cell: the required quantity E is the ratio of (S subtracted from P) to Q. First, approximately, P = 3.43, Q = 3.67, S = 3.31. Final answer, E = 0.030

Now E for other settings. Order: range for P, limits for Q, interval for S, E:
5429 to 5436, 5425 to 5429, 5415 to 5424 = 0.042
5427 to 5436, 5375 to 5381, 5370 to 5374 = 0.107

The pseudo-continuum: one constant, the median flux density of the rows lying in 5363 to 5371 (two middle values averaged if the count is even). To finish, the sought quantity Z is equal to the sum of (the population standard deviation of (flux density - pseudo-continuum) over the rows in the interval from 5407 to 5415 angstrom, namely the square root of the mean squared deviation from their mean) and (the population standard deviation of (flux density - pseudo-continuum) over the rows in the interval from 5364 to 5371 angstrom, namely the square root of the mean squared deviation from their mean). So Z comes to 0.22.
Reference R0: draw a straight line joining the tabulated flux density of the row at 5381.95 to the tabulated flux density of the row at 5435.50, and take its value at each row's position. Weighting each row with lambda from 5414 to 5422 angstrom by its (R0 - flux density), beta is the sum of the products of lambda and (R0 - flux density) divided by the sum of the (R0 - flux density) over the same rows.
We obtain 5419.6 angstrom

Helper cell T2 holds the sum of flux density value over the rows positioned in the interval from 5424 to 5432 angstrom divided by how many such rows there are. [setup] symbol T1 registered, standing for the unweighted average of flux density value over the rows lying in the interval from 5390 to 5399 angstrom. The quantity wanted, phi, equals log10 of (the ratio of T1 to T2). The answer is -0.04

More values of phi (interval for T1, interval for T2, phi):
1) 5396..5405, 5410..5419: 0.00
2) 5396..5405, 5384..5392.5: -0.04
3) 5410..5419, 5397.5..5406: 0.00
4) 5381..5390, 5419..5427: 0.05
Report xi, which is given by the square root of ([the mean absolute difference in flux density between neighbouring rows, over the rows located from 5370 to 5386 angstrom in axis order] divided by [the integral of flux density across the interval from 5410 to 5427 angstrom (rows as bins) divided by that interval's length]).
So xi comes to 0.20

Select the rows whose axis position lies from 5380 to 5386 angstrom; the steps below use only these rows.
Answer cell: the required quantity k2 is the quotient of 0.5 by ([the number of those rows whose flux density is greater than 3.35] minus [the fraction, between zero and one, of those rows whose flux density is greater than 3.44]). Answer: 0.119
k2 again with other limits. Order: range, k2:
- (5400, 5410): 0.138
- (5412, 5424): 0.107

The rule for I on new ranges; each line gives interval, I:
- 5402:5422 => 3.566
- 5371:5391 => 4.198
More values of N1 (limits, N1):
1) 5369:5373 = -0.89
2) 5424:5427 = -0.61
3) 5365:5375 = -0.46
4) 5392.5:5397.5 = -0.45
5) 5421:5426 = -0.33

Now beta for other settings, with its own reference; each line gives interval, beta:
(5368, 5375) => 5370.7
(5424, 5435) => 5428.2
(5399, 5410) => 5406.3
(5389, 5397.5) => 5394.7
